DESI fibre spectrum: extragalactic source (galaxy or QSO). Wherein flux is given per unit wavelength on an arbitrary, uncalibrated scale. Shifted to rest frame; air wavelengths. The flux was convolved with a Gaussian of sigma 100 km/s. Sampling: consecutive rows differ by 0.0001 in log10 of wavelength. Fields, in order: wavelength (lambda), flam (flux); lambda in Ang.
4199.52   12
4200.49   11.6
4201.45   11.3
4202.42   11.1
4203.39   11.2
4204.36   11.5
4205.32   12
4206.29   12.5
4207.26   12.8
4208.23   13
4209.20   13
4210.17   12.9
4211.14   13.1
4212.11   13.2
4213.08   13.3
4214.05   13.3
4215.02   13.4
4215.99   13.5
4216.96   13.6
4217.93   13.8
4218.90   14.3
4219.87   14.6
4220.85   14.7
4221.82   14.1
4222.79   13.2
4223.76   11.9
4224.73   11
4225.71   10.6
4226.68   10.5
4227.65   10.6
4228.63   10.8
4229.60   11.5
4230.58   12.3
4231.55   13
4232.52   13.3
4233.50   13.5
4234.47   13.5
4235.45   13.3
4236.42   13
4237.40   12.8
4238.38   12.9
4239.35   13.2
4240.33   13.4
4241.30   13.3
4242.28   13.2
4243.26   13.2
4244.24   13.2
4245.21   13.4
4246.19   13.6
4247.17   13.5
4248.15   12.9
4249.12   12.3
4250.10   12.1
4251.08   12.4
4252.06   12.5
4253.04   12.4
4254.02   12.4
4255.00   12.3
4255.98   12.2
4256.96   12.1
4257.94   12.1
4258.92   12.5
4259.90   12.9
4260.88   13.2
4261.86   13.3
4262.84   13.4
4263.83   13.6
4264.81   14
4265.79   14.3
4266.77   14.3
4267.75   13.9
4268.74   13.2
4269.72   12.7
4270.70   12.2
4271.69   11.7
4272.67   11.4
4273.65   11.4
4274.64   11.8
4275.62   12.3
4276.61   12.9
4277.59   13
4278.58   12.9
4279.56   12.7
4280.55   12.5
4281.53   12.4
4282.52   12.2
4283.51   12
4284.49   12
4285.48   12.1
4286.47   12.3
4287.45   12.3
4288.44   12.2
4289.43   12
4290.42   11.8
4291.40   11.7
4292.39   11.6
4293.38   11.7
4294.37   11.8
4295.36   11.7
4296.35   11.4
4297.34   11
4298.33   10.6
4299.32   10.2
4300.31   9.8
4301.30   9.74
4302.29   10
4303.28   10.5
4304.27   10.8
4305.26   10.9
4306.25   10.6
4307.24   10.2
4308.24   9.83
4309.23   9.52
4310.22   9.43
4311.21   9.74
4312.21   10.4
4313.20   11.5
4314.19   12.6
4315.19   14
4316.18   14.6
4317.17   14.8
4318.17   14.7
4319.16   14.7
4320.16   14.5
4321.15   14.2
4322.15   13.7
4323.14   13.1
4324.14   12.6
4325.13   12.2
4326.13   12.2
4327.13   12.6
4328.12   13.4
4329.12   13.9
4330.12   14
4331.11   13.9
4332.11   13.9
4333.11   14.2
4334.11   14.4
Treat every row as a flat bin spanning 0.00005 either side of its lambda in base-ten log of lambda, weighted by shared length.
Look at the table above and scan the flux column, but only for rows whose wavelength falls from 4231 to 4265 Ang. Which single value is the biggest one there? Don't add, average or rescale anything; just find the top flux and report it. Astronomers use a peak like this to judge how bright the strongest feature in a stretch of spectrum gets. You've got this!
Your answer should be 14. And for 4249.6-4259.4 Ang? 12.5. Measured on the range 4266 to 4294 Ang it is 14.3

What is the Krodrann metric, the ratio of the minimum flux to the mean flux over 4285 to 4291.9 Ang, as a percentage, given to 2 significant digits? 97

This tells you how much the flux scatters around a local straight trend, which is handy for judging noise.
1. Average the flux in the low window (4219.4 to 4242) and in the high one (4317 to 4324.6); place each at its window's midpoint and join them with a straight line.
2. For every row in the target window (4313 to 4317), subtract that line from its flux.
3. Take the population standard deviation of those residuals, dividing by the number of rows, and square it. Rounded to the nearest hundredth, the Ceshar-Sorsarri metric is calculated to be 1.42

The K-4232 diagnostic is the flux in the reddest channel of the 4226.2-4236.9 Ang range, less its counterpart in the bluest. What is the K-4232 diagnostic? 2.5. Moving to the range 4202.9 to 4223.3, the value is 2.0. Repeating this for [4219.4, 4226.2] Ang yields -4.0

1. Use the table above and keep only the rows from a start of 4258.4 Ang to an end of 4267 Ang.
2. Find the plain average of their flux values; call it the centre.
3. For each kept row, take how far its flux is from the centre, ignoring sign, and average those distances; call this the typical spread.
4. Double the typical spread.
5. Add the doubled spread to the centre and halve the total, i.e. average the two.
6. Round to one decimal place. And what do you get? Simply 7.2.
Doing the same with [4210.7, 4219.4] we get 7.0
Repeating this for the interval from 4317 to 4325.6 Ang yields 7.7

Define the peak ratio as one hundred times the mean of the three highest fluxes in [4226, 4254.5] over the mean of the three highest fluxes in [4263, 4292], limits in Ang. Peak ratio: 95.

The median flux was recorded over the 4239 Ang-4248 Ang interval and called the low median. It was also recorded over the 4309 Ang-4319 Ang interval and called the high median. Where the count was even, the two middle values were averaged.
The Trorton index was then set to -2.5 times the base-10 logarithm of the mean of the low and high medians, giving -2.76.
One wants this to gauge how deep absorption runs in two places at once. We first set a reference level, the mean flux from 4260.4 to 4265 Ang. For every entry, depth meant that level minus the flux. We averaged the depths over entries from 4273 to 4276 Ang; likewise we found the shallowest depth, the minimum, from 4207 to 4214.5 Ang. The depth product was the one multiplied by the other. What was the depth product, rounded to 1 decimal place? 0.3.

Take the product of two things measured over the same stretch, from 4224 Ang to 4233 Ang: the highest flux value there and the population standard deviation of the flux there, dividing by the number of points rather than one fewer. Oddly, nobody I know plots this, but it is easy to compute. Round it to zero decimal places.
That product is 14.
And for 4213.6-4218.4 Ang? 2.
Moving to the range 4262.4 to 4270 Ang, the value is 7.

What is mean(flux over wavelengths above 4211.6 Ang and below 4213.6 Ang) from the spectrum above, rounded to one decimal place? 13.2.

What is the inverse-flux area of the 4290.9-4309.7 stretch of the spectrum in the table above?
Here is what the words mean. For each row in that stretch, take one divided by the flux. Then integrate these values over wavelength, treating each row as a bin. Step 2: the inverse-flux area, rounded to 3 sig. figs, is 1.76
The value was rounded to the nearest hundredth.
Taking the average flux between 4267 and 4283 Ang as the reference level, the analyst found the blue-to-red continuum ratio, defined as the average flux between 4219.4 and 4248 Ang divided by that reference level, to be 1.03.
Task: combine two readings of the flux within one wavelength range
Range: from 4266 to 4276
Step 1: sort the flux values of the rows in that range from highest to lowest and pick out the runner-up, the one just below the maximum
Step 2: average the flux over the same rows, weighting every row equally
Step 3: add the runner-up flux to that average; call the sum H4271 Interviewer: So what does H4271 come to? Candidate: 26.4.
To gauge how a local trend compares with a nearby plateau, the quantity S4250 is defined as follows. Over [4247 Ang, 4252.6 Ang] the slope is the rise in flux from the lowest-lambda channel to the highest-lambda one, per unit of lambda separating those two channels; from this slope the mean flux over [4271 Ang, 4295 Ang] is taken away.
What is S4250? -12.3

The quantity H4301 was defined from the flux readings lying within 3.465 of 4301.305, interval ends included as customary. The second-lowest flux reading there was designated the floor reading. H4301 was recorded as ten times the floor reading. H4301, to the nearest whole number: 98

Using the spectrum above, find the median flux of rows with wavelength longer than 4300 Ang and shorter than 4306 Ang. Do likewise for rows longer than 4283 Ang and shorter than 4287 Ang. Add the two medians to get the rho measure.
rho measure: 22.3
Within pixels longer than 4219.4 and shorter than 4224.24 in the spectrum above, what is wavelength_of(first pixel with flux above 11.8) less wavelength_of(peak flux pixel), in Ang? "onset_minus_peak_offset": -1.0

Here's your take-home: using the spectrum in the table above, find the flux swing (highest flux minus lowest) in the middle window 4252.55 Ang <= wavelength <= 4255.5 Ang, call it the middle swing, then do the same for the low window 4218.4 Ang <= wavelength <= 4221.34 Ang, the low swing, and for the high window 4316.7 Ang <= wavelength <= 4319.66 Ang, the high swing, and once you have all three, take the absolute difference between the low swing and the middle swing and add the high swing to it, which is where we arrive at 0.40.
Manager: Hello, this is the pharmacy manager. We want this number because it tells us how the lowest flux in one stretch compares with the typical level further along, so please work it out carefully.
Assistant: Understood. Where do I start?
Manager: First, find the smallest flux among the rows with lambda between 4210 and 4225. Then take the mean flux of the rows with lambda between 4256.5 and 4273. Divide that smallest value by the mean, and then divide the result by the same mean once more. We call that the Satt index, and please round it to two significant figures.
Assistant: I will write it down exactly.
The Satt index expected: 0.065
